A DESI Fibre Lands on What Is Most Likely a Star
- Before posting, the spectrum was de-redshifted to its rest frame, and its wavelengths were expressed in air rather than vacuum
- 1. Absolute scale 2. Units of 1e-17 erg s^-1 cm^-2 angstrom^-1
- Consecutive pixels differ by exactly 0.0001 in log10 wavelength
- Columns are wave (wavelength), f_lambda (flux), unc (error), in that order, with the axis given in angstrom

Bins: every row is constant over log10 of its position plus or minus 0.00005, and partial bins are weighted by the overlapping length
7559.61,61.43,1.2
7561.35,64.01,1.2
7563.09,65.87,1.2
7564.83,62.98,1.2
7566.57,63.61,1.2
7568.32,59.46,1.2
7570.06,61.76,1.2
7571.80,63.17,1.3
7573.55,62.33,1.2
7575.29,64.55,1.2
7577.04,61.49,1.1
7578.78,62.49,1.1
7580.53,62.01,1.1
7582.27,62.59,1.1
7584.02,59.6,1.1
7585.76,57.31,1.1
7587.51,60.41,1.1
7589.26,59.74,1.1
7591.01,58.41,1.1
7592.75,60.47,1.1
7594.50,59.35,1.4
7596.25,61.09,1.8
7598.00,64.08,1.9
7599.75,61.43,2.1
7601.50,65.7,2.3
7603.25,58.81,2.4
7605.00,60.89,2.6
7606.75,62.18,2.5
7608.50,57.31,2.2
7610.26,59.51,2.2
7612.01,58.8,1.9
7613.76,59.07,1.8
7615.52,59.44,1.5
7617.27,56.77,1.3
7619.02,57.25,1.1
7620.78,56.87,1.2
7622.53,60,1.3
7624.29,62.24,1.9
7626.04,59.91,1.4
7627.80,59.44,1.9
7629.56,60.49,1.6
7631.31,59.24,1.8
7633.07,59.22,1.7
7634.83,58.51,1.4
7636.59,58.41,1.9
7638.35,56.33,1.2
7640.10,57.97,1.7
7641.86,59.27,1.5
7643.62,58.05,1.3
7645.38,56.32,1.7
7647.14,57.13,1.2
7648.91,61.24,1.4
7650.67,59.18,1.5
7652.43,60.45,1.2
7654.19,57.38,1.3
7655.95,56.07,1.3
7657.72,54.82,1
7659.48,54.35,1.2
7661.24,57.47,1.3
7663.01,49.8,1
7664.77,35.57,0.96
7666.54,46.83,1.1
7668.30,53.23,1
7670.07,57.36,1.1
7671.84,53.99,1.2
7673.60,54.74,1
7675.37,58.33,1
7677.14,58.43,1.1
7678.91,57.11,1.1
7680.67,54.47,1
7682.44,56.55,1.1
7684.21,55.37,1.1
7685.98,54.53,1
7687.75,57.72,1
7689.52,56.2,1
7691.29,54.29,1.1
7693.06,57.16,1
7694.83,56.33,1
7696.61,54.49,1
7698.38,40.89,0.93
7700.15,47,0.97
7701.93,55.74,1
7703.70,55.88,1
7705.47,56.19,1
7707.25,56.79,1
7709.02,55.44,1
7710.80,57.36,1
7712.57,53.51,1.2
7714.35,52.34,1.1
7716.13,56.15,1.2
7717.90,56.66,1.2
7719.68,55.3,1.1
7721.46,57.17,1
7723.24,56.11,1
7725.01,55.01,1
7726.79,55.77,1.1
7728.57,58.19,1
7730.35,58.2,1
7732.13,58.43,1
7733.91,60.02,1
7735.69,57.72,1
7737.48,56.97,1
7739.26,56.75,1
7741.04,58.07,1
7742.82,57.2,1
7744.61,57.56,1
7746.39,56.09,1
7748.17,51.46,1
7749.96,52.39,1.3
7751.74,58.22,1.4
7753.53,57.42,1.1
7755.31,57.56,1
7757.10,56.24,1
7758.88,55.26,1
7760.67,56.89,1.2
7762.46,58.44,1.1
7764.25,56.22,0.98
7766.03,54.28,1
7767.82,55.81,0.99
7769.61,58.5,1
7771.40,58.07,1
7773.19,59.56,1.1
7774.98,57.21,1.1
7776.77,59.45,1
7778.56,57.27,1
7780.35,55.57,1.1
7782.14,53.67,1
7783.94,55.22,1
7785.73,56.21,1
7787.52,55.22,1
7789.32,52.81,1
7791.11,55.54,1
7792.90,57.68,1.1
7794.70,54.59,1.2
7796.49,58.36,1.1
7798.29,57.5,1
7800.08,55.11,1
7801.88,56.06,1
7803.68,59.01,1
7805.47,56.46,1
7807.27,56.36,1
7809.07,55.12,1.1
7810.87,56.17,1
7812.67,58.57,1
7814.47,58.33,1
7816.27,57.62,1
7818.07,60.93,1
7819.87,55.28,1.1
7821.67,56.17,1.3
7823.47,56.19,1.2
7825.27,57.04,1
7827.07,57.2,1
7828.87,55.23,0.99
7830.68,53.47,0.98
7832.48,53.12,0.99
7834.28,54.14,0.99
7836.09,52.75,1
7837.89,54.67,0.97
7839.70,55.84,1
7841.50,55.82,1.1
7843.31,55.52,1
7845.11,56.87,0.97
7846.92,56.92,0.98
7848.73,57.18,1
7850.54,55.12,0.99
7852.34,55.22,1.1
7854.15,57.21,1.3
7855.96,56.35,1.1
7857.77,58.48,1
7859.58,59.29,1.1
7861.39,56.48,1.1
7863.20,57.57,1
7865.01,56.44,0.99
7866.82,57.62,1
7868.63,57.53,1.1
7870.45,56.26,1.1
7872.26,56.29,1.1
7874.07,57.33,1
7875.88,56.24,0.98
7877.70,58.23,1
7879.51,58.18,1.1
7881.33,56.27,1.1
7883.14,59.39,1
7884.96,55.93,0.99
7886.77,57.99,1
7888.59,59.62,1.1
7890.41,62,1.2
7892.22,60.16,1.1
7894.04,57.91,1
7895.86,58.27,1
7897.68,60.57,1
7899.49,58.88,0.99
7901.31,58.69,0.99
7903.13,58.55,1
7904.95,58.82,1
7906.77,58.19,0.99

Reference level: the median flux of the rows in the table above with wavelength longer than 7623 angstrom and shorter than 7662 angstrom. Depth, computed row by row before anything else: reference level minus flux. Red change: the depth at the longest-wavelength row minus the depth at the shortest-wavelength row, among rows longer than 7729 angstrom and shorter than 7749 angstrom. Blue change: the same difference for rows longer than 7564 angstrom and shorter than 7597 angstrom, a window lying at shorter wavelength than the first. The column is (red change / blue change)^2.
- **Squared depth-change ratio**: 12.7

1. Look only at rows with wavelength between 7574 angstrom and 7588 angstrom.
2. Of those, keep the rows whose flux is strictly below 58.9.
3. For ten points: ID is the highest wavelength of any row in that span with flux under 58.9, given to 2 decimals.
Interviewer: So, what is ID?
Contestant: 7585.76 angstrom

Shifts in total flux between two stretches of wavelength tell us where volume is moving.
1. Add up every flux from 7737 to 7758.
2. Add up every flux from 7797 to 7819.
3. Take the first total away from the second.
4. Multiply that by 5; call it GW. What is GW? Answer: 57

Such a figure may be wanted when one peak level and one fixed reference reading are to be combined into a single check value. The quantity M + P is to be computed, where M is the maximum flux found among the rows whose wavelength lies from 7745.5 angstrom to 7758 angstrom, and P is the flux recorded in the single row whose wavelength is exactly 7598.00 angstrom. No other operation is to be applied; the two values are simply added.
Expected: 122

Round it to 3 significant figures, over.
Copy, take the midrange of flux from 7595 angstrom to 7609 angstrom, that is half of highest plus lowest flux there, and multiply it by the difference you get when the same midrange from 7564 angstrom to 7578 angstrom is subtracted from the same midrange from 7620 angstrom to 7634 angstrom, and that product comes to -151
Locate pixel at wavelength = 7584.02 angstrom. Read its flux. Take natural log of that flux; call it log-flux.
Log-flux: 4.09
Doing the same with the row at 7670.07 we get 4.05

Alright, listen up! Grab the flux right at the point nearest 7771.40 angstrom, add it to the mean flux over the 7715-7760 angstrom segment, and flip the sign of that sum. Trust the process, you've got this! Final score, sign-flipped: -115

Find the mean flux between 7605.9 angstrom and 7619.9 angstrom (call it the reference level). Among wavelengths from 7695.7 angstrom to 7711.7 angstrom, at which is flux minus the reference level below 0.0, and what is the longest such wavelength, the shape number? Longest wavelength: 7710.80 angstrom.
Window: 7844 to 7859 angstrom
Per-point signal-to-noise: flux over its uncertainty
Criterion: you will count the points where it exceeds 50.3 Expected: 6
